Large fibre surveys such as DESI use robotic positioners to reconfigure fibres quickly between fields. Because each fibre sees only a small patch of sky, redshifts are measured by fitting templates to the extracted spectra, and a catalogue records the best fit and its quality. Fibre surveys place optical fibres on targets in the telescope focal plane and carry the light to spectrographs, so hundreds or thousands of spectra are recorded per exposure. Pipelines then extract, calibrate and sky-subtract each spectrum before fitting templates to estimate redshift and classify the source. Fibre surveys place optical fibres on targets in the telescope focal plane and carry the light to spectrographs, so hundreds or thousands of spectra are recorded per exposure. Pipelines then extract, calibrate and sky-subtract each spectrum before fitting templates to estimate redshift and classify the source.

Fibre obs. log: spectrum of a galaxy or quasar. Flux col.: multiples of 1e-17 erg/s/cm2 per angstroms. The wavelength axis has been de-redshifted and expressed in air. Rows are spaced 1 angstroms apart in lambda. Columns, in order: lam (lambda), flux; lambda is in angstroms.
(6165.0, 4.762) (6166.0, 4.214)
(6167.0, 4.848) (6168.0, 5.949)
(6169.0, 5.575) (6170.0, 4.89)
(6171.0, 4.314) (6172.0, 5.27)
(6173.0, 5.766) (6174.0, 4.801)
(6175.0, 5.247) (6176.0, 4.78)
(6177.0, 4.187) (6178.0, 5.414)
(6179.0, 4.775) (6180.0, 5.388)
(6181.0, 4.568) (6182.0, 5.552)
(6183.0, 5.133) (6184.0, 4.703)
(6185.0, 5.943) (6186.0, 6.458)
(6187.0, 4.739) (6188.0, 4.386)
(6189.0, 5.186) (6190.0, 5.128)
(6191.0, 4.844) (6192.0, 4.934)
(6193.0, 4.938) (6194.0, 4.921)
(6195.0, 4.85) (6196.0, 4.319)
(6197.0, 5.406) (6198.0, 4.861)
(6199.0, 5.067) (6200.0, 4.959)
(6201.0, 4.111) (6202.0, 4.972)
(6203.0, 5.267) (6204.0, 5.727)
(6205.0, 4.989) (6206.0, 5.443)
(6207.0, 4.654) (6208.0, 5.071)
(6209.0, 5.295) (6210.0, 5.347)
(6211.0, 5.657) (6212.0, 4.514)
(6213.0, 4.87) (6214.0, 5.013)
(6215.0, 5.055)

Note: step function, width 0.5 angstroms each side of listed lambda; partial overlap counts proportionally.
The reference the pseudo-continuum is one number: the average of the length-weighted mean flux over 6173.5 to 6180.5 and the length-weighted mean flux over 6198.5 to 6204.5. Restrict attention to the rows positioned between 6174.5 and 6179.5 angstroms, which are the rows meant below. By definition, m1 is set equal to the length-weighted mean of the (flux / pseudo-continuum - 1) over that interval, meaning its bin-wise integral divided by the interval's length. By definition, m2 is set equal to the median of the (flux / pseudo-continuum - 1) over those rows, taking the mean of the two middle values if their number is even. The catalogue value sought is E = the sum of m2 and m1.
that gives -0.06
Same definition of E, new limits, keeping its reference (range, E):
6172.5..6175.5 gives 0.11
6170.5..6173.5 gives 0.09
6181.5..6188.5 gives 0.09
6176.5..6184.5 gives -0.01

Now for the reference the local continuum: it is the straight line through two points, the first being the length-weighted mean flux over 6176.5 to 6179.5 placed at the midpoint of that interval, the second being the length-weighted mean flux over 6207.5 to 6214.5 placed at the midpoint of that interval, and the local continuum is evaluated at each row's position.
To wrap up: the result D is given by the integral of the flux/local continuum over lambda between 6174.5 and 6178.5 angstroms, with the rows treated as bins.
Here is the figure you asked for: 4.11 angstroms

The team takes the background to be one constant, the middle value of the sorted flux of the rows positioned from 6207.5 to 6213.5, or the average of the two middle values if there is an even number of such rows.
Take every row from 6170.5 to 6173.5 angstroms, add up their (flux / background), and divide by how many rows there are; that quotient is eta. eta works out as 0.99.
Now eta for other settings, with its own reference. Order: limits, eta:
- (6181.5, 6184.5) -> 0.99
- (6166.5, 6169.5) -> 1.05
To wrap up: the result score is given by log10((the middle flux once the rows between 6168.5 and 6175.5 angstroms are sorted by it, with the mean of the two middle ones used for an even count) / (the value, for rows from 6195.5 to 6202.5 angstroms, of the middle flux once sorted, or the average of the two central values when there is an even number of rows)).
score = 0.025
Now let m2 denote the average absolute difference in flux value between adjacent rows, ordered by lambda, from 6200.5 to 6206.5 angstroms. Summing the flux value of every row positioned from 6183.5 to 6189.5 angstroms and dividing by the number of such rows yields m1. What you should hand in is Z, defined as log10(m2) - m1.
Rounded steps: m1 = 5.24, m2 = 0.56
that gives -5.49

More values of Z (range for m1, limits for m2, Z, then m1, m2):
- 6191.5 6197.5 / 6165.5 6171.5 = -5.07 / 4.89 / 0.67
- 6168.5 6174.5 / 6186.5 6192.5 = -5.60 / 5.10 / 0.32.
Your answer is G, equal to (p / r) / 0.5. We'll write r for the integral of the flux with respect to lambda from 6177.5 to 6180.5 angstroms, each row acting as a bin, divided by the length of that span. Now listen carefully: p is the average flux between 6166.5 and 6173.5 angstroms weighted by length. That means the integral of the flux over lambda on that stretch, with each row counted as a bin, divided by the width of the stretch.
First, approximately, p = 5.23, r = 5.2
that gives 2.0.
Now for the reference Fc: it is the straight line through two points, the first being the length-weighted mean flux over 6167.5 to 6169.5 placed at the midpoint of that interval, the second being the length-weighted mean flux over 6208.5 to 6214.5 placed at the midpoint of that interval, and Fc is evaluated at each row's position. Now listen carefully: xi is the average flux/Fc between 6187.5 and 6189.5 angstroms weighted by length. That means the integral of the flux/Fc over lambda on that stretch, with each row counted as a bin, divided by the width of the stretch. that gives 0.88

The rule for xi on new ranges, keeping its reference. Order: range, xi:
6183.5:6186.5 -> 1.03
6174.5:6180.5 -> 0.88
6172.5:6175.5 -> 0.93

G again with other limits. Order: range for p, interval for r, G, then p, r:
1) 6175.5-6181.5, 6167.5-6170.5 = 1.8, 4.85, 5.5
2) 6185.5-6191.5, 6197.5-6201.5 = 2.2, 5.12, 4.7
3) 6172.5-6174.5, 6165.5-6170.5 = 2.1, 5.28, 5.1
